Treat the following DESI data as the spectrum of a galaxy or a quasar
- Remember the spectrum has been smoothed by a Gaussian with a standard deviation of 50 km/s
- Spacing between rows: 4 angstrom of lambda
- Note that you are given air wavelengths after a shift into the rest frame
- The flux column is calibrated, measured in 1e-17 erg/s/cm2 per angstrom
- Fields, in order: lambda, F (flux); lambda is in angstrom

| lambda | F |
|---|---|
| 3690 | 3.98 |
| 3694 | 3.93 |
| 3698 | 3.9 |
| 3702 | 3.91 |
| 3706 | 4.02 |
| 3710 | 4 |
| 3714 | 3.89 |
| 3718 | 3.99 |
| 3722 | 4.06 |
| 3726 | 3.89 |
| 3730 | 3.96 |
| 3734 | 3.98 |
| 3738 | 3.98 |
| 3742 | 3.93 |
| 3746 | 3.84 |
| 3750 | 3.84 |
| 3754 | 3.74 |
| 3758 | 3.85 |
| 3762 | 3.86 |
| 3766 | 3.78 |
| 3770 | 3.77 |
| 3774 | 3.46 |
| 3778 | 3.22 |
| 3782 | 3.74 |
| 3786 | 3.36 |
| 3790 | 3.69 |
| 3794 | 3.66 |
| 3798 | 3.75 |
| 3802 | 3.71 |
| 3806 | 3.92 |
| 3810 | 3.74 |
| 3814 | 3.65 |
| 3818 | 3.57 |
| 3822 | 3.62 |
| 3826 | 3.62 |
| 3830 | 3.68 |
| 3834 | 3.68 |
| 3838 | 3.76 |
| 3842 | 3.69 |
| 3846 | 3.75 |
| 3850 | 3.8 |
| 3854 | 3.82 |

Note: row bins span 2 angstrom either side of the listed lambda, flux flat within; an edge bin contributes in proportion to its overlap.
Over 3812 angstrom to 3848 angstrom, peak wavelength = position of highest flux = 3838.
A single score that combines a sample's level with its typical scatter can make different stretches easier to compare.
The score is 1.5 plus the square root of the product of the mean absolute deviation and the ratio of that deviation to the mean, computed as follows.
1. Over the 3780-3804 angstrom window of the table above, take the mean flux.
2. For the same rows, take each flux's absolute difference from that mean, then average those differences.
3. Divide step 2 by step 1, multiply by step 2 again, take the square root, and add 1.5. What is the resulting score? 1.55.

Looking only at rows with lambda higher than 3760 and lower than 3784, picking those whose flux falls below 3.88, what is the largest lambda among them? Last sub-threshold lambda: 3782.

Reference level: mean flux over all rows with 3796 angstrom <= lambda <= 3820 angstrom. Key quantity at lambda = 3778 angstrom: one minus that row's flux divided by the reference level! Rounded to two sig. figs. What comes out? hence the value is 0.14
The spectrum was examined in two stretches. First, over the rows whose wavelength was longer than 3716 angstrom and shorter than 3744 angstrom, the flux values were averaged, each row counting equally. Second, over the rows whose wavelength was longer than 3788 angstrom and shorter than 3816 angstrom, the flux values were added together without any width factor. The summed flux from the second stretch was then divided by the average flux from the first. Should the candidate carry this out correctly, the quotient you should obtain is 6.58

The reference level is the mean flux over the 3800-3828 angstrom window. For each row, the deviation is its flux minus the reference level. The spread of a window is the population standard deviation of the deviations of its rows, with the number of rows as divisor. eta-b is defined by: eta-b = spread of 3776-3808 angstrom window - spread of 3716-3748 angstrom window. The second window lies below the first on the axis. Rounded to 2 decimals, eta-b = 0.15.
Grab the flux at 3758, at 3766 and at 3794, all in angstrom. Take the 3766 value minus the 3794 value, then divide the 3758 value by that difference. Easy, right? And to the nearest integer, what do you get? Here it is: 32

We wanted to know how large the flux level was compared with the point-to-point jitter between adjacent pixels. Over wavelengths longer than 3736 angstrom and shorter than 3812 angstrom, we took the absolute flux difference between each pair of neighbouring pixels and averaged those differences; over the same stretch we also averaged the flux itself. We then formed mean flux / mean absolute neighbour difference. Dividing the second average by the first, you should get 24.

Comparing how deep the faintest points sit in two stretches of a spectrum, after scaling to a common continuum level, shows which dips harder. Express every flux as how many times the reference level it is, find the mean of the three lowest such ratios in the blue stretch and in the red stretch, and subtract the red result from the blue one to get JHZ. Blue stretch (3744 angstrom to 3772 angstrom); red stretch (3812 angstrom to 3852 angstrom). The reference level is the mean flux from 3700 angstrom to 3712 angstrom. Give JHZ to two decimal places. 0.04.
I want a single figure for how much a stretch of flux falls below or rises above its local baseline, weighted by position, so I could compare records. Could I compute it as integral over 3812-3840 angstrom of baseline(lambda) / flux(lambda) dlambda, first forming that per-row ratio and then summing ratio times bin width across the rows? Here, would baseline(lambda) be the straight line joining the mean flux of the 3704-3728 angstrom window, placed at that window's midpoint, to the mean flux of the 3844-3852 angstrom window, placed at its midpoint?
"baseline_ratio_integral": 29.2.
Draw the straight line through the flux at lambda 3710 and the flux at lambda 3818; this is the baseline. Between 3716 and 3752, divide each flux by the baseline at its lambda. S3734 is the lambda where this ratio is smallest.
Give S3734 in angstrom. 3726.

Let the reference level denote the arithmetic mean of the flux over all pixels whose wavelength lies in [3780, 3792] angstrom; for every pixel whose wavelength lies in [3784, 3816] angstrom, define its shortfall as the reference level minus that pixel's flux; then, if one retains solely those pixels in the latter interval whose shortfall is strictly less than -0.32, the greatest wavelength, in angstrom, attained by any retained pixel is 3806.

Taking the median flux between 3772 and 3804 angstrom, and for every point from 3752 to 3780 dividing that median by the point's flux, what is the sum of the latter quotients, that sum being 7.04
